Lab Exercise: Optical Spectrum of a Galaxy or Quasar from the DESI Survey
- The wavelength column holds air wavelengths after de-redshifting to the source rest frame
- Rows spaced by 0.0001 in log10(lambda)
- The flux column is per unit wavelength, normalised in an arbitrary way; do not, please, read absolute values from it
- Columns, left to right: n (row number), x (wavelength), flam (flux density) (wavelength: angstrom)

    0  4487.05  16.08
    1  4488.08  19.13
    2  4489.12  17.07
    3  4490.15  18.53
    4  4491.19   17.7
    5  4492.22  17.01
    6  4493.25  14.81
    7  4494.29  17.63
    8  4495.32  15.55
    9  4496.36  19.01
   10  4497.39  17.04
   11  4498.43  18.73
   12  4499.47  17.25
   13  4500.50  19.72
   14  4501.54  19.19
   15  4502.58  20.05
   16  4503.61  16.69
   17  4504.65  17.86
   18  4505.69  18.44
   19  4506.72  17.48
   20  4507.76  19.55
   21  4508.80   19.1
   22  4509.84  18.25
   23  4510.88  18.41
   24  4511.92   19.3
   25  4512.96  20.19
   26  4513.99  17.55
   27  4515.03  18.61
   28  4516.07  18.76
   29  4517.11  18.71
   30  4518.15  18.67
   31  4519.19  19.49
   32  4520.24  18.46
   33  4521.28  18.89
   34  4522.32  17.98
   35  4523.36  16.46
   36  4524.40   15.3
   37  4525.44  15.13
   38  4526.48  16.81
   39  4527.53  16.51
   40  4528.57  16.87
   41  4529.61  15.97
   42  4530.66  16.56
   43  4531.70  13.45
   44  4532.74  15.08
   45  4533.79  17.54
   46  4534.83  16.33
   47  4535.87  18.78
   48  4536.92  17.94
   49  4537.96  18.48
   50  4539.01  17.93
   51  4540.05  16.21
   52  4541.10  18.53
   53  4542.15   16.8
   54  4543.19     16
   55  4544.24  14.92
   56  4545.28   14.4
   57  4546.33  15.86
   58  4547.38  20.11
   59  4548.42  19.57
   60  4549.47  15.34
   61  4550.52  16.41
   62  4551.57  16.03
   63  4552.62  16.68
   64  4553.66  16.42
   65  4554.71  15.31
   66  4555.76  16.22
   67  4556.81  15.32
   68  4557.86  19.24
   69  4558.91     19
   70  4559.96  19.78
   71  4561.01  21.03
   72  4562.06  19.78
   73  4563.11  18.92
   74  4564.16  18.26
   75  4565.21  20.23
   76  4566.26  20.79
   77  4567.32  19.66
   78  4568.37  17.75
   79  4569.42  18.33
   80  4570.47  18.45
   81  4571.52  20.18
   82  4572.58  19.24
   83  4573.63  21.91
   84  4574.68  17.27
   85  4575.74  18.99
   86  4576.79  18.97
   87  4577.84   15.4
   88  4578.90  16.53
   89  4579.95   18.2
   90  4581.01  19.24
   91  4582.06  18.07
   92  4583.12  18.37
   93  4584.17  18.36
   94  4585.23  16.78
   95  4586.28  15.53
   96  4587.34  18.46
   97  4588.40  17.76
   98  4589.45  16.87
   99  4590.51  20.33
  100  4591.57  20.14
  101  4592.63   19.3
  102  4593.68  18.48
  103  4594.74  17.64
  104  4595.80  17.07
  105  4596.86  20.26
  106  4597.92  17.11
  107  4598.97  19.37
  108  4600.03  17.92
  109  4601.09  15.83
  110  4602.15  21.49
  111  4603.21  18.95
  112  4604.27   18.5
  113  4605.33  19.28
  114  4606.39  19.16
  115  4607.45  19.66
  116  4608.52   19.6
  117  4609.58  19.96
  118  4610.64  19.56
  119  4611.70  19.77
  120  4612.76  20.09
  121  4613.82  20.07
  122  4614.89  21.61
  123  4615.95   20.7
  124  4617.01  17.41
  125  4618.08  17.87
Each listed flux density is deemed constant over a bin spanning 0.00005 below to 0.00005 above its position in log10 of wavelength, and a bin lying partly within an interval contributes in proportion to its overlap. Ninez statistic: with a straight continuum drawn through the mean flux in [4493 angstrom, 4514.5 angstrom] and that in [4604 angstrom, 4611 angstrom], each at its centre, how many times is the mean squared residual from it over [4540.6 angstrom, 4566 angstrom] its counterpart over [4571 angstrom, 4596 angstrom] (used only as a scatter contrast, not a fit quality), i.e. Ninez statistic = 1.8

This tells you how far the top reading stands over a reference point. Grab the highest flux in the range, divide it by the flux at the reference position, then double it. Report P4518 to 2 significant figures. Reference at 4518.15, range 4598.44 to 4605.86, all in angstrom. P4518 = 2.3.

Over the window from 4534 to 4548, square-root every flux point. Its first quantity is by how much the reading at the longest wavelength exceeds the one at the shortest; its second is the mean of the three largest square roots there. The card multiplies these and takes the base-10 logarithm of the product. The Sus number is 0.3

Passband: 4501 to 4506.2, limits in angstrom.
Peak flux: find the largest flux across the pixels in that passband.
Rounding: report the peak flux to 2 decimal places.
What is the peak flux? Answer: 20.05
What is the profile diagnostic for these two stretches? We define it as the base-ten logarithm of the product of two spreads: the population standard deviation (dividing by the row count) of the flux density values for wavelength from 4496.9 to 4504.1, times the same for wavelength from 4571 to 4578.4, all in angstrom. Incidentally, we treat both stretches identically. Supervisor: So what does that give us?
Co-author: 0.4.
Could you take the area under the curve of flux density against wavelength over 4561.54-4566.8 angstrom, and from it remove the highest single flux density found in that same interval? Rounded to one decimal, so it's 82.2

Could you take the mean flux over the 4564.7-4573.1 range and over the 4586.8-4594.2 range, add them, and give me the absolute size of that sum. 38.1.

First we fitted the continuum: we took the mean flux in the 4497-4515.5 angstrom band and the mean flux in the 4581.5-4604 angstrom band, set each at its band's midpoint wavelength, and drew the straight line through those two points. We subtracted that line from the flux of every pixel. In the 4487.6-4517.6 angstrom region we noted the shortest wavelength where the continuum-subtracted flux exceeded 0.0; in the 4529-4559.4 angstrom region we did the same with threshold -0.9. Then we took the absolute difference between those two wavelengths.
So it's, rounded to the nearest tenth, 47.8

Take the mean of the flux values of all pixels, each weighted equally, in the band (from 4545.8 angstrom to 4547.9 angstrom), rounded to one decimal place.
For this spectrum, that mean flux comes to 18.0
